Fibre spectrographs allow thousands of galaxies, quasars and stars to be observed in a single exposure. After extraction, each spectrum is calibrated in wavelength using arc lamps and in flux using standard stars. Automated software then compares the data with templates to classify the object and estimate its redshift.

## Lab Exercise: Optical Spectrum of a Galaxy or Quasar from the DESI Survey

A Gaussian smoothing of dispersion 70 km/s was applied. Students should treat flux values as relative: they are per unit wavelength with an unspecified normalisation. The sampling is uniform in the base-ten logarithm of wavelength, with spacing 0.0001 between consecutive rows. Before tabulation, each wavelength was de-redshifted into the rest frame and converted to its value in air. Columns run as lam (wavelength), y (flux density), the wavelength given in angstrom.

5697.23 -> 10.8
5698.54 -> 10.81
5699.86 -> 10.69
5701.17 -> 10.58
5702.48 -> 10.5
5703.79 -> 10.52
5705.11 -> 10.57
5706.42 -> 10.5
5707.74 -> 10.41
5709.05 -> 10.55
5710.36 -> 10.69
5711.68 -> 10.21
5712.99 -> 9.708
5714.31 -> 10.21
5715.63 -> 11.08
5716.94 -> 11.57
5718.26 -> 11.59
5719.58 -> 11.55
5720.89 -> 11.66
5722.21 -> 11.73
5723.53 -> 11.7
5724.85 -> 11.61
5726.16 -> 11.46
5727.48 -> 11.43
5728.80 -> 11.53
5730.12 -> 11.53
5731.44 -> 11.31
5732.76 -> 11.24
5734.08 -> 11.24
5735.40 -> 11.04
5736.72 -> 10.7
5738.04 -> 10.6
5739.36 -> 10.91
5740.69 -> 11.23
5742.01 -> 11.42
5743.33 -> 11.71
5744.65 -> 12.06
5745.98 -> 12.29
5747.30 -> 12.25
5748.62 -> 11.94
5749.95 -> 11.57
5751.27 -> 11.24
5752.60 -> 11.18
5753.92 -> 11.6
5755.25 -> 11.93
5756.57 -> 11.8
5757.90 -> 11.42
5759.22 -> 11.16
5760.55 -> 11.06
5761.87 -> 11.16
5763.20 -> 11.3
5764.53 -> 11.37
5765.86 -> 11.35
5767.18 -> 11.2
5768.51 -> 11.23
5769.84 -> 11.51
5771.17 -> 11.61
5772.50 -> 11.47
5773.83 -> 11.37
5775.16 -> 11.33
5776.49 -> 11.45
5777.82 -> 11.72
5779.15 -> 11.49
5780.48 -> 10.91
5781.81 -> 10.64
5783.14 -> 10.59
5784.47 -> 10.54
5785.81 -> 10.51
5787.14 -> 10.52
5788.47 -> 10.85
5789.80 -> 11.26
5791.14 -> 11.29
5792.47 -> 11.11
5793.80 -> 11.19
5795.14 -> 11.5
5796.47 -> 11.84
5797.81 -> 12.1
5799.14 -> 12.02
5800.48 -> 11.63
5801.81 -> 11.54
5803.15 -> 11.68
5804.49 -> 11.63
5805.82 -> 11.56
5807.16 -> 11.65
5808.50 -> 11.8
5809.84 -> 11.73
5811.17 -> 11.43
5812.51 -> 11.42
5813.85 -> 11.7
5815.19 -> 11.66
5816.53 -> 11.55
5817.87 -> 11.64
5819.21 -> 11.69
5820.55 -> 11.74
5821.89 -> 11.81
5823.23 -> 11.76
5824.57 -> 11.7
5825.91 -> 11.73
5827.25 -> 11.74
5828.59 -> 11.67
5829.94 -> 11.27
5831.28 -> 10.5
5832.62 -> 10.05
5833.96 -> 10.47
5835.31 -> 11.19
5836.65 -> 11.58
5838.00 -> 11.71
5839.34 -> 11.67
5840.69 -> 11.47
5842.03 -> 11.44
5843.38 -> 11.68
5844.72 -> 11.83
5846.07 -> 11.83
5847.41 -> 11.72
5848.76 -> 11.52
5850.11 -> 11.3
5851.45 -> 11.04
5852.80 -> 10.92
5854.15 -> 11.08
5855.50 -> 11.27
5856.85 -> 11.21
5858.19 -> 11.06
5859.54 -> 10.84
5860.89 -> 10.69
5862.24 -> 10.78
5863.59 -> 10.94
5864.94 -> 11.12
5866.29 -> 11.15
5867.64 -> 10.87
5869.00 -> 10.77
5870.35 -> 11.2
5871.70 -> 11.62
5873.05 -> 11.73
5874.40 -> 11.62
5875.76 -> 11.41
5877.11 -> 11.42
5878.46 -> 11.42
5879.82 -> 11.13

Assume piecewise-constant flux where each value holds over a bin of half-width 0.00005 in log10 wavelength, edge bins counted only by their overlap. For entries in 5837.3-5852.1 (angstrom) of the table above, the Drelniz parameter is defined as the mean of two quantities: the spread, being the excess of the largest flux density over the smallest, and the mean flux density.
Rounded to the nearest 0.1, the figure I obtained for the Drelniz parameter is 6.2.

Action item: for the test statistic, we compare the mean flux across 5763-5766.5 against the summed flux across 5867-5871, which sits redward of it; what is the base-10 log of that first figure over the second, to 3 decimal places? -0.462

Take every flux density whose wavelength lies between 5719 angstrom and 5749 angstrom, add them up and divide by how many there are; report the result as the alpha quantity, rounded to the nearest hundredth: 11.48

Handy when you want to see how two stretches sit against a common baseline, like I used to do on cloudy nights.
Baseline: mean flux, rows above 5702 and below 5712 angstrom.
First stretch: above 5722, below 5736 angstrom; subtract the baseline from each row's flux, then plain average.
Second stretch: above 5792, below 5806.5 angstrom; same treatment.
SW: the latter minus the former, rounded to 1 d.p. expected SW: 0.2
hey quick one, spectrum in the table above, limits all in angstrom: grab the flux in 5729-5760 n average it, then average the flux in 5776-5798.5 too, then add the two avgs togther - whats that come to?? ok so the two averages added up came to 22.6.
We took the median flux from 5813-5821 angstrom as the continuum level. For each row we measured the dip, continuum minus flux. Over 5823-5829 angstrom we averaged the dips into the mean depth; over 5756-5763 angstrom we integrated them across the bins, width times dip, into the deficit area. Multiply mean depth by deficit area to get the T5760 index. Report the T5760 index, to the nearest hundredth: -0.11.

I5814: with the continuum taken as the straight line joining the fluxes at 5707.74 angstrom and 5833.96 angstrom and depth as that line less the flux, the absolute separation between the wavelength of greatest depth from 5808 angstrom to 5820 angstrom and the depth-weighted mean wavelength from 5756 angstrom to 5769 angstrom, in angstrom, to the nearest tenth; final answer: 50.3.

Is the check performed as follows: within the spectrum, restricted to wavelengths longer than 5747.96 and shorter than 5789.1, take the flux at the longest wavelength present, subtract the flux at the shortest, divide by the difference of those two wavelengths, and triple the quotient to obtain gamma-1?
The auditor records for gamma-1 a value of -0.08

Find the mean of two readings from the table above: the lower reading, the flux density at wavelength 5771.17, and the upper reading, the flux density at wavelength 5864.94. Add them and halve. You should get 11.4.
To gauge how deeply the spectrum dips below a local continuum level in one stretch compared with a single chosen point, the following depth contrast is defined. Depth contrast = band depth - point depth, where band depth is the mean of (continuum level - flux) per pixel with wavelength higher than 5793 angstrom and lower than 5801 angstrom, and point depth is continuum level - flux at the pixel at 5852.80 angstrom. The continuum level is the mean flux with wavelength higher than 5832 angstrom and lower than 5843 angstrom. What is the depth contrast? -0.8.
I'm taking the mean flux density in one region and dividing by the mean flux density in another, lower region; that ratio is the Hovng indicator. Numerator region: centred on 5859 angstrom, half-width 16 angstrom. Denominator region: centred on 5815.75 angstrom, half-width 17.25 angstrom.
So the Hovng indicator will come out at 0.97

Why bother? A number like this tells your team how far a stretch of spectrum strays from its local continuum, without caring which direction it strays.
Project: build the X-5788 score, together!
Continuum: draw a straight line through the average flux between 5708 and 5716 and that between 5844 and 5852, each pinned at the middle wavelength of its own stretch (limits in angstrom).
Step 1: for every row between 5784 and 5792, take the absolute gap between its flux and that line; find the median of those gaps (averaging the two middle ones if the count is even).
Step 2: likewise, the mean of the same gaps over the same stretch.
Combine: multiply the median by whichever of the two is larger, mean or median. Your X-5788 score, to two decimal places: 0.12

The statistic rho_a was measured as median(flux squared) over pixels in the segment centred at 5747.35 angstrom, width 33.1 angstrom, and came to 128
